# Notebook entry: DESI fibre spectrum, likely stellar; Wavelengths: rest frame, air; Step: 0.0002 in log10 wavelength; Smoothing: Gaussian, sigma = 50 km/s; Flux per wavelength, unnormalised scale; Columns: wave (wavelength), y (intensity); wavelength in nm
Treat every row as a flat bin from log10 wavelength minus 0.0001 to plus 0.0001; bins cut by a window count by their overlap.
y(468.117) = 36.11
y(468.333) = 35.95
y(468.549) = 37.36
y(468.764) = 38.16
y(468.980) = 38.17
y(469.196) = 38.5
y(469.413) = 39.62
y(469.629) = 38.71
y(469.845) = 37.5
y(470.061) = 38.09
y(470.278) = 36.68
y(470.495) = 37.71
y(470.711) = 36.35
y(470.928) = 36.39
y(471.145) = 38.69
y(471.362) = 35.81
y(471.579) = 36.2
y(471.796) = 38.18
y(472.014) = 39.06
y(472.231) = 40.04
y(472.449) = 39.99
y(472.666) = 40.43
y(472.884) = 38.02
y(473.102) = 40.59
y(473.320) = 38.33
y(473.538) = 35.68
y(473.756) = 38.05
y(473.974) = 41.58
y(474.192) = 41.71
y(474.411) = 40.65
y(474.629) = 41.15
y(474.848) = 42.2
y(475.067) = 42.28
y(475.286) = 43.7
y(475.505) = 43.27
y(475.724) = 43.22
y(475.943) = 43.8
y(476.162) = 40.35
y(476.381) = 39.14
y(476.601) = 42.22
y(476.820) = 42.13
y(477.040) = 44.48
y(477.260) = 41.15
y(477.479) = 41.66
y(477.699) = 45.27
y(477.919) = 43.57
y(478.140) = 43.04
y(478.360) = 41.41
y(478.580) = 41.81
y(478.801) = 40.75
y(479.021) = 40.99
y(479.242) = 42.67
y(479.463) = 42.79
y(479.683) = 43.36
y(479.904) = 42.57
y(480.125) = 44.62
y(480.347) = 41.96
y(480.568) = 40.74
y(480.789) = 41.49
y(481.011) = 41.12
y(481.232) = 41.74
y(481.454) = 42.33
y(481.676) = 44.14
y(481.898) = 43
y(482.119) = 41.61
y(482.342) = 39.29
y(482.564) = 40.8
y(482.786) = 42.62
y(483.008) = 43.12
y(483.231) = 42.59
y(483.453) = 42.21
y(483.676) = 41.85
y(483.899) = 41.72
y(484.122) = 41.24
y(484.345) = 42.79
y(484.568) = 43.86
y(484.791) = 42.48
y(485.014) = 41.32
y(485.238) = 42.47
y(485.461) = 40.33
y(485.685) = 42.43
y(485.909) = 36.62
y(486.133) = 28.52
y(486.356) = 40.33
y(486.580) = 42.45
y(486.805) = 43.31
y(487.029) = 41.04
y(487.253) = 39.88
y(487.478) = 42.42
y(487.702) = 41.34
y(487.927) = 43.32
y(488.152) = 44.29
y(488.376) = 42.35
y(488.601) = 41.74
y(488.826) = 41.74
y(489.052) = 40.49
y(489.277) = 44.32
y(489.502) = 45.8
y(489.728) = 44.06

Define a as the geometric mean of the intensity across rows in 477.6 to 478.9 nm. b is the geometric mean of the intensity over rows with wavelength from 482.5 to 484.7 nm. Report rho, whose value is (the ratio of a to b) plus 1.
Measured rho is 2.01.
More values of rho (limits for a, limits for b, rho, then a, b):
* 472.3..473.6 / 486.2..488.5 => 1.92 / 38.8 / 42.1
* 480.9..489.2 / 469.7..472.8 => 2.09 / 41.4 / 37.9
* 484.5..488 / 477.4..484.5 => 1.96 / 40.6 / 42.2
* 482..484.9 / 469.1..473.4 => 2.10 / 42.0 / 38.2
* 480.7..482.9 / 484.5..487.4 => 2.04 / 41.8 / 40.2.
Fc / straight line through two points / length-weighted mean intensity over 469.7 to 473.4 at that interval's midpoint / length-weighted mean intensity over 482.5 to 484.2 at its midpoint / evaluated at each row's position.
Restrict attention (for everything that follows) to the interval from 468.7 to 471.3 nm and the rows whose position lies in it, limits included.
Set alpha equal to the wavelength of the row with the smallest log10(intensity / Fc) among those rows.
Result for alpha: 470.928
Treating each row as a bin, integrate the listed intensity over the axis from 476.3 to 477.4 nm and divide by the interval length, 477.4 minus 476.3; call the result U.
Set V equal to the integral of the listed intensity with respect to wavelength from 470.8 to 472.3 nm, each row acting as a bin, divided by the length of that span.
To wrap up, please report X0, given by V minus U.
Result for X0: -4.2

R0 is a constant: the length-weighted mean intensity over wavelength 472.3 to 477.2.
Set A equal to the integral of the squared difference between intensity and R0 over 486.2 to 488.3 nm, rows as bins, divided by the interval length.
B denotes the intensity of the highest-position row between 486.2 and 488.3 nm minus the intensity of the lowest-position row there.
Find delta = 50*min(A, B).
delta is 198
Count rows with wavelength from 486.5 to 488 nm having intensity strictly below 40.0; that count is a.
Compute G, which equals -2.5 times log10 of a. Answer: 0.0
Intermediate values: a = 1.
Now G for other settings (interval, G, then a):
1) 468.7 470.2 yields -2.1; 7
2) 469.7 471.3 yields -2.1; 7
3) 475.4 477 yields 0.0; 1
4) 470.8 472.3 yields -1.9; 6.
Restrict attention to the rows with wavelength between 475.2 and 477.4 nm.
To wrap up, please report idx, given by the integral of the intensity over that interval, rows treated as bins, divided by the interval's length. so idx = 42.3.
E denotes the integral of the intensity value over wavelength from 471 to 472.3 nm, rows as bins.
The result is 49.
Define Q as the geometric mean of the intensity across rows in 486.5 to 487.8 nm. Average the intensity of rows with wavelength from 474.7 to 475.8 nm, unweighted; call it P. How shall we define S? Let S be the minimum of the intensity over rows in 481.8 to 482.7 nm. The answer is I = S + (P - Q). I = 40.5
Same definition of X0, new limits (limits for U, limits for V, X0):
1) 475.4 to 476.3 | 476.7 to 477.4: 0.0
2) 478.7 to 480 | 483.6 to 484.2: -0.6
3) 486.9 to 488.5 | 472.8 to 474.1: -3.3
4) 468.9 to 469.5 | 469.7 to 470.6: -1.2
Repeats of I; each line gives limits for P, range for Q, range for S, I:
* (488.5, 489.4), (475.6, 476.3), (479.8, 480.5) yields 41.6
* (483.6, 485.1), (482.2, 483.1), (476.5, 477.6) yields 41.9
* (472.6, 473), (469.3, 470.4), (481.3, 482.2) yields 42.7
